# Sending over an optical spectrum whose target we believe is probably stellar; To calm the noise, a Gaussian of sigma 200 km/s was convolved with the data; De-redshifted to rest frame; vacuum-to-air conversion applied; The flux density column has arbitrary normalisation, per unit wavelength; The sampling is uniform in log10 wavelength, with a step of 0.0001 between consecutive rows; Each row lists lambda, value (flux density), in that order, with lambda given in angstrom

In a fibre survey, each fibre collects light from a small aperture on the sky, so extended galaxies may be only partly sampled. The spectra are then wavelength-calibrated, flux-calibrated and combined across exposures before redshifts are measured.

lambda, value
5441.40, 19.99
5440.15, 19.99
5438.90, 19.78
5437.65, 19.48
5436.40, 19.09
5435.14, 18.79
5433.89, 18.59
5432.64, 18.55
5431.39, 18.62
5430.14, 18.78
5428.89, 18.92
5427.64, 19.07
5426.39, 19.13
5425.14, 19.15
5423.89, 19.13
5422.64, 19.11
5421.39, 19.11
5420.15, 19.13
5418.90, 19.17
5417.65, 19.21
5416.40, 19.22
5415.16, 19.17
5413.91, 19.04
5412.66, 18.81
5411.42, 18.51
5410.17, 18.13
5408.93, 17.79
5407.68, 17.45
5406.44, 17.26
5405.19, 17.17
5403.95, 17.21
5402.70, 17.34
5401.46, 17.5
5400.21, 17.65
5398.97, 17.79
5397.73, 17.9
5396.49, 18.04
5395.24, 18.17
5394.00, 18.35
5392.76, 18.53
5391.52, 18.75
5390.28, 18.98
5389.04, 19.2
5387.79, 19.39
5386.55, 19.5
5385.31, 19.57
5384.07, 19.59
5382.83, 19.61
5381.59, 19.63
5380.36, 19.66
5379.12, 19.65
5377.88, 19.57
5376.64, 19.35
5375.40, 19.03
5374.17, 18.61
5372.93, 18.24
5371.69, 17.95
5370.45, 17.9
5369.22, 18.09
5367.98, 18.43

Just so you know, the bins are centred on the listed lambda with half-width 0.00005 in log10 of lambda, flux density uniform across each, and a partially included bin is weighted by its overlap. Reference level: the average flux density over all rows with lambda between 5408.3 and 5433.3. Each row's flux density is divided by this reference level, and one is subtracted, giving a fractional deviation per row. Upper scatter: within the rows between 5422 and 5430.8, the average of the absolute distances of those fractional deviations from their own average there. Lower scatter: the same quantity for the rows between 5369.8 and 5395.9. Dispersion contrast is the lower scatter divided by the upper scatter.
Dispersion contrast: 4.9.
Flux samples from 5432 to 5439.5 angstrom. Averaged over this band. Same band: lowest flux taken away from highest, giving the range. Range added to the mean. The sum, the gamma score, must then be 20.3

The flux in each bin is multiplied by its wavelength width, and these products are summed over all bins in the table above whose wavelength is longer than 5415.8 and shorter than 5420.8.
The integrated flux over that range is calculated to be 96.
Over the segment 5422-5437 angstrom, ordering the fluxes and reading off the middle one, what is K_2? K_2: 19.0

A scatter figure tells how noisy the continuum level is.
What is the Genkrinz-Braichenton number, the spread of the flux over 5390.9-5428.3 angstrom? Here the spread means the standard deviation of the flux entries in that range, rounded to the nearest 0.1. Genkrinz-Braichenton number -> 0.7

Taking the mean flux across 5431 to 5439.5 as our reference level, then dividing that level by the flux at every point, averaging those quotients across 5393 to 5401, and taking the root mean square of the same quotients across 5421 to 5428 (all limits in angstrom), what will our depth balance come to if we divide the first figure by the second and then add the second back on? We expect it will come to 2.06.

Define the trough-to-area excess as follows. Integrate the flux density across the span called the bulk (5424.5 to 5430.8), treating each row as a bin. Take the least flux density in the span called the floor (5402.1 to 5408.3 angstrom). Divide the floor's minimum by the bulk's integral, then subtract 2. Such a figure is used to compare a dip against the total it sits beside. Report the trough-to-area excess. -1.86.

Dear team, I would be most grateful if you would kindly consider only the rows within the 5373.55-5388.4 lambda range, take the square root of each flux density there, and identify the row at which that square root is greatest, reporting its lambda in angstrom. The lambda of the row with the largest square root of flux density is 5380.36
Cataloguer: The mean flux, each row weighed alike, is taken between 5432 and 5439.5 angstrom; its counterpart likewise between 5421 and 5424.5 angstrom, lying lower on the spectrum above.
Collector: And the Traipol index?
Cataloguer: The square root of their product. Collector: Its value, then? 19.1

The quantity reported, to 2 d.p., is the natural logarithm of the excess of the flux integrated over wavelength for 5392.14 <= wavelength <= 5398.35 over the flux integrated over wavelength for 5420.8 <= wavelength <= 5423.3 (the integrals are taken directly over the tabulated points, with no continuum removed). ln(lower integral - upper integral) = 4.18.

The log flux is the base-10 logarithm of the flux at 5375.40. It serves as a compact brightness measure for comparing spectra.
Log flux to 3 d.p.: 1.279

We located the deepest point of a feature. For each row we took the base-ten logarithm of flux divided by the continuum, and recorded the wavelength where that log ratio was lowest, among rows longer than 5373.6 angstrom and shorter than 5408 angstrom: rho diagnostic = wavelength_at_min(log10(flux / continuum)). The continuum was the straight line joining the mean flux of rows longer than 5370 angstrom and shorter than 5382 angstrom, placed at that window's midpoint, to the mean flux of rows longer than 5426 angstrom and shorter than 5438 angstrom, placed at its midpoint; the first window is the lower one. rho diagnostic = 5405.19 angstrom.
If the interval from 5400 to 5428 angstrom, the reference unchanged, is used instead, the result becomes 5405.19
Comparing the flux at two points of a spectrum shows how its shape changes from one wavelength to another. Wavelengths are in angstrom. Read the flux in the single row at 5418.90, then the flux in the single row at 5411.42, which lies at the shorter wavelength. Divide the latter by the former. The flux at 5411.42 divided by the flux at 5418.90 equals 0.97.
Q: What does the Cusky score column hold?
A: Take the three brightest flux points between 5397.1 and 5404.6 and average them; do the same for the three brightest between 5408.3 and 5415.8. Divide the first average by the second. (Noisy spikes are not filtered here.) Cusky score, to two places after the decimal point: 0.94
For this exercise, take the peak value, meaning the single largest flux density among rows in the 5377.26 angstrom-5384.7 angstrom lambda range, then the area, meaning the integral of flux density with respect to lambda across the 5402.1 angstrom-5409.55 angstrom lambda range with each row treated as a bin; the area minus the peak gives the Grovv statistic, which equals 110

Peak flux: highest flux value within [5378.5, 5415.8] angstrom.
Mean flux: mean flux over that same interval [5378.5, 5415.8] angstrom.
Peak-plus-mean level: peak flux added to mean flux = 38.2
